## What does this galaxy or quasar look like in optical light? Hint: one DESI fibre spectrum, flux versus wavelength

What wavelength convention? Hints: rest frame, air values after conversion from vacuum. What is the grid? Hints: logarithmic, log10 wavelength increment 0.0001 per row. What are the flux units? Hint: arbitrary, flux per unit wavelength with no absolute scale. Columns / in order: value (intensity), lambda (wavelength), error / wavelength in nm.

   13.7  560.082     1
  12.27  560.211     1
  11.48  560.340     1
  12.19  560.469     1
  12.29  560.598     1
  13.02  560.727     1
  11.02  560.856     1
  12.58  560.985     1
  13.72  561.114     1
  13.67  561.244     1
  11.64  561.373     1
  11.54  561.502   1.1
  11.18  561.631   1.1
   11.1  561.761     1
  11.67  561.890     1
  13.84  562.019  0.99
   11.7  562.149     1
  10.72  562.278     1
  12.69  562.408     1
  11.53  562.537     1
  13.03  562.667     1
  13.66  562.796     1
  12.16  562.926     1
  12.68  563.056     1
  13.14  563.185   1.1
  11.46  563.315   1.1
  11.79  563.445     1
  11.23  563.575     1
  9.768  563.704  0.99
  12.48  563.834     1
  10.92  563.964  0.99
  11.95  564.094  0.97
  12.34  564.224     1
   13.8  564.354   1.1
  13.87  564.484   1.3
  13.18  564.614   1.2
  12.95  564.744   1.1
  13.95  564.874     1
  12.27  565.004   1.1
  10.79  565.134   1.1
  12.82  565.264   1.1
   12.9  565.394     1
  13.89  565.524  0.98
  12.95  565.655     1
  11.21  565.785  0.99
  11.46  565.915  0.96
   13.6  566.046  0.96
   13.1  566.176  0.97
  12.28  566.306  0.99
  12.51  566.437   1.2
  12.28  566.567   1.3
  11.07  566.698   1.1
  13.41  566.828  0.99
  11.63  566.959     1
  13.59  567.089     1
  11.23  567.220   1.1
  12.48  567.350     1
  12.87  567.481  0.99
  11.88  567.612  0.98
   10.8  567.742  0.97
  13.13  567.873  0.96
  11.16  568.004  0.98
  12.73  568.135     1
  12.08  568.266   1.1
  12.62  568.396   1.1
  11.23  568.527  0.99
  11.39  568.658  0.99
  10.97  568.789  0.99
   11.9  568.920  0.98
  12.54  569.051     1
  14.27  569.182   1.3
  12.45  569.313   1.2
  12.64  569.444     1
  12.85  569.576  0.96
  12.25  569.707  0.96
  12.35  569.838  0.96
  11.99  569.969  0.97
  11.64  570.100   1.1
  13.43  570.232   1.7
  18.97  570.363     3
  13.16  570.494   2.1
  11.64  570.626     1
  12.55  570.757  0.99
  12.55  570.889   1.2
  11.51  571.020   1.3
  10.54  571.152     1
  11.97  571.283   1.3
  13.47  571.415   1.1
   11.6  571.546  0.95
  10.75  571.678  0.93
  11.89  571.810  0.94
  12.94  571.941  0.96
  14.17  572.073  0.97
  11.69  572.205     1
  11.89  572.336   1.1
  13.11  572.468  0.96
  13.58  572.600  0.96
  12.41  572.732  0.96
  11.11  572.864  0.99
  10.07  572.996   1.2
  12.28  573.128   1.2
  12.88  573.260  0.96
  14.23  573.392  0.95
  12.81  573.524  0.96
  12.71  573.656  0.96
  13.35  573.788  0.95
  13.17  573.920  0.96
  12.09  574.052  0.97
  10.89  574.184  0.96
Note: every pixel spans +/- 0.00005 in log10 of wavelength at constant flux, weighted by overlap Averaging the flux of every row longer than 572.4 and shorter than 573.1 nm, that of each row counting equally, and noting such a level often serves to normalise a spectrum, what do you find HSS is 12.1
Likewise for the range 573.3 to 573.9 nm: 13.3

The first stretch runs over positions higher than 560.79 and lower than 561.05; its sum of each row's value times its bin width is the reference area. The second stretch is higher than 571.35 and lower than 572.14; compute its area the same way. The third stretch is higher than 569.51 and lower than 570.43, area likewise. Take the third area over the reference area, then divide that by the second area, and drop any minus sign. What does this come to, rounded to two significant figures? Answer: 0.41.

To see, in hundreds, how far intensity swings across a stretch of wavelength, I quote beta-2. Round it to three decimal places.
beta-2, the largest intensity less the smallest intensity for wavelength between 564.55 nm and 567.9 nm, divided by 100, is 0.032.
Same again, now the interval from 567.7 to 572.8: 0.084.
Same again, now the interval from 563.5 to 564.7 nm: 0.041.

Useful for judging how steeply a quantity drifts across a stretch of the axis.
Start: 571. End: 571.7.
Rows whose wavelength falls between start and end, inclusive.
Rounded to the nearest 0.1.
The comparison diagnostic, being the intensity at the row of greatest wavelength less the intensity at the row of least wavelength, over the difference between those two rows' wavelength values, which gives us -1.2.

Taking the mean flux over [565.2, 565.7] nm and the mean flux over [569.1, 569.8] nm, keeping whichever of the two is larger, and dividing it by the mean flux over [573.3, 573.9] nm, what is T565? 0.99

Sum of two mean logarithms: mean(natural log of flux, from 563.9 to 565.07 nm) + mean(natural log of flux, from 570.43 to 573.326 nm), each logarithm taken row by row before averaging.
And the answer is 5.04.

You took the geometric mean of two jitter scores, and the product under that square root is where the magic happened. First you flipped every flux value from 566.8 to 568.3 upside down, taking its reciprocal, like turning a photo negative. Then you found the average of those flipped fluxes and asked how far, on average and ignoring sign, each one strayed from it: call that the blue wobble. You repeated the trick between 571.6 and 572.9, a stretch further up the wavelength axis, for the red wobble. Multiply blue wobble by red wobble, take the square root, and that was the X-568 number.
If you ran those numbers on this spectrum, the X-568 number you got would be 0.0056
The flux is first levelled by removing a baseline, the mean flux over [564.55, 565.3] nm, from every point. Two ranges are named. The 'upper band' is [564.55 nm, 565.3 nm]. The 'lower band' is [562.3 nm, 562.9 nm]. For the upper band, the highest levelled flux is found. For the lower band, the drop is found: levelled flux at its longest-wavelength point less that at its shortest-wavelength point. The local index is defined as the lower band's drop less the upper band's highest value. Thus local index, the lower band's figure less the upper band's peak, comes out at -0.3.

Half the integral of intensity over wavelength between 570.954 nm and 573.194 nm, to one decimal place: 13.5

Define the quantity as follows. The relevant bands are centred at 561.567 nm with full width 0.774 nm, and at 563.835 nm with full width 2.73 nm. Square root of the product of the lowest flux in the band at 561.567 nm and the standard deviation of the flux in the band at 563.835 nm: 3.5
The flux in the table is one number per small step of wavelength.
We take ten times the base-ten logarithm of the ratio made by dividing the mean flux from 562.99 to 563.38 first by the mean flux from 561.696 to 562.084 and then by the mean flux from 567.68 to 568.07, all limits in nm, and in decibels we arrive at -10.6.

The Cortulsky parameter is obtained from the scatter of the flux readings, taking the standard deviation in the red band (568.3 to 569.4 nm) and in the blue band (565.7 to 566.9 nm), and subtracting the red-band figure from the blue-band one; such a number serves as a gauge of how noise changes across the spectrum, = -0.1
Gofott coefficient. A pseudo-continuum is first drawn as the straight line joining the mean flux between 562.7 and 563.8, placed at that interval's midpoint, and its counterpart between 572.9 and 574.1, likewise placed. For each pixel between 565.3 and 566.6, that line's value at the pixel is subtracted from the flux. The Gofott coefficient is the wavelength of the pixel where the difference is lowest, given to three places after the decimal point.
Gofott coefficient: 565.785 nm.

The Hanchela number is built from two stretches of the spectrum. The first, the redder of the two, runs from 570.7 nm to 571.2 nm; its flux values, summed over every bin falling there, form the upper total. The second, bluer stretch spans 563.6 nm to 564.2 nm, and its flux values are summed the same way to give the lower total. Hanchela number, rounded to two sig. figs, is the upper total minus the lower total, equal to 2.0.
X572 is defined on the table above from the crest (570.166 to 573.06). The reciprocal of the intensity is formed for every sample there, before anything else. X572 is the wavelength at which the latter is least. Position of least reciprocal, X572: 570.363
